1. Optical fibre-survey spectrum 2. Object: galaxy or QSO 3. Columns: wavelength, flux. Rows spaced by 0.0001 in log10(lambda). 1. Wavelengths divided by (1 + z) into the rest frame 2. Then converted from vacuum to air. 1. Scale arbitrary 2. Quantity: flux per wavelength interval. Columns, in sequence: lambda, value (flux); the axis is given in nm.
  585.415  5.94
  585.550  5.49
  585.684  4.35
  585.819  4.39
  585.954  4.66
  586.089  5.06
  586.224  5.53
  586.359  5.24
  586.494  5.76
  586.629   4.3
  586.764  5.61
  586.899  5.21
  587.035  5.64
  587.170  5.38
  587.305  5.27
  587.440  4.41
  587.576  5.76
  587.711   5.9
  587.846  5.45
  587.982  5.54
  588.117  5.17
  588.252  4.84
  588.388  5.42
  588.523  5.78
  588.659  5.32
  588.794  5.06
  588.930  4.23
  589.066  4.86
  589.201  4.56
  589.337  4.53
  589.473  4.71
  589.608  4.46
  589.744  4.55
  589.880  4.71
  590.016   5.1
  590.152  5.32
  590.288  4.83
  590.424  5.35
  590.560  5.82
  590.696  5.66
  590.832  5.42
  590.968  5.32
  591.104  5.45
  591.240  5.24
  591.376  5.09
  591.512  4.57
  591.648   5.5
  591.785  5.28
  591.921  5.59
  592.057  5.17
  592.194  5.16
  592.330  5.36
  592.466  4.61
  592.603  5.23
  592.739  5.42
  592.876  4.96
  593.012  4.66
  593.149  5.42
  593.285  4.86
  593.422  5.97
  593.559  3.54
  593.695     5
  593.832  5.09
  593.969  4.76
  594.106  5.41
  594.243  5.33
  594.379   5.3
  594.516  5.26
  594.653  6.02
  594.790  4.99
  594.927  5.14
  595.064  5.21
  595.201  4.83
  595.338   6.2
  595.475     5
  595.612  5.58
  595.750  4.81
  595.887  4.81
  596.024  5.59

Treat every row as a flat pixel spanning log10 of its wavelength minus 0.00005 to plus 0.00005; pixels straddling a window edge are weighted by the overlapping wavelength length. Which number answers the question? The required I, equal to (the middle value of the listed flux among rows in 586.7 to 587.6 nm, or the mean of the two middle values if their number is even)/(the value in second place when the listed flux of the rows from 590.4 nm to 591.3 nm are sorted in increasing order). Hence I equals 1.01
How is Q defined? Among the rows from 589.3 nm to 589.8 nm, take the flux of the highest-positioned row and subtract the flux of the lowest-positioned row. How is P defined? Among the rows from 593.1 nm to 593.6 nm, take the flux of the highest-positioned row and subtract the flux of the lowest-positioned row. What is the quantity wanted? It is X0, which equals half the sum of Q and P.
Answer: -0.93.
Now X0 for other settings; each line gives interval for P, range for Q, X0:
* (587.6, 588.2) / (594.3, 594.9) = -0.52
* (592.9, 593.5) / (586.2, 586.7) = 0.04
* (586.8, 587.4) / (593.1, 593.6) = -0.91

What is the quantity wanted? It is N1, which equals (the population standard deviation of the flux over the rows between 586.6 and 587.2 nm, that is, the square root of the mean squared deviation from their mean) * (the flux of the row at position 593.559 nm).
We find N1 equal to 1.7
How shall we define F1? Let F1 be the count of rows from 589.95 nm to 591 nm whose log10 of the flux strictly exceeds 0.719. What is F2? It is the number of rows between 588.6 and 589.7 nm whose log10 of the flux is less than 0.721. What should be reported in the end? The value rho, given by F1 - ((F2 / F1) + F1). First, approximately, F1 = 6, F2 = 7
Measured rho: -1.2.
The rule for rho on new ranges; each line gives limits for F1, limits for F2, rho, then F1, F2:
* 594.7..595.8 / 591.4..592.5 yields -2.0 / 2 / 4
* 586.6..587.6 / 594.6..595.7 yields -1.0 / 5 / 5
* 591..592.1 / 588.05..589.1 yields -1.0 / 5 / 5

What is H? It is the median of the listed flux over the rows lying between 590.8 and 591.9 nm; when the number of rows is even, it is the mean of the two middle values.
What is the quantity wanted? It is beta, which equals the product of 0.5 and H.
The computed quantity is 2.65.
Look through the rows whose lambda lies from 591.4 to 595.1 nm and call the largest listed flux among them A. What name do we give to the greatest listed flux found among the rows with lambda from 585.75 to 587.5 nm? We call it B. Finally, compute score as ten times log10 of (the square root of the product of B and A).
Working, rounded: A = 6.02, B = 5.76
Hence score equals 7.70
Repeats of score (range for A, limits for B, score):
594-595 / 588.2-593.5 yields 7.78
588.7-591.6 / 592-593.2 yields 7.49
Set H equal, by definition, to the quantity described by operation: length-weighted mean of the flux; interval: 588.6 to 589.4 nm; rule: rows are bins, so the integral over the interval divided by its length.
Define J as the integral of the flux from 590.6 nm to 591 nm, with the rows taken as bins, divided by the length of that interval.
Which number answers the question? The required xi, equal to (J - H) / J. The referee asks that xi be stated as 0.14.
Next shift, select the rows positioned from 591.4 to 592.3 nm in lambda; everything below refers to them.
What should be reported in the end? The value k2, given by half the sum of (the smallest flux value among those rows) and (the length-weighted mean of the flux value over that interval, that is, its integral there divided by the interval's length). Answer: 4.89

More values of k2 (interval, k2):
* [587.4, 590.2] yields 4.63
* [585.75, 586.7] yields 4.65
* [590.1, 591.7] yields 4.93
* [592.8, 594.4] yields 4.28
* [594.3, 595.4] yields 5.10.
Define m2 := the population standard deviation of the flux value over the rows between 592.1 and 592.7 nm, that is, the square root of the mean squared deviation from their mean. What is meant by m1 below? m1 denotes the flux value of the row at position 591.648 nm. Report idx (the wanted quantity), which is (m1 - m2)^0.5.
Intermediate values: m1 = 5.5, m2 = 0.29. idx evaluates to 2.28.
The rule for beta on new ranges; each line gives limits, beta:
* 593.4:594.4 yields 2.60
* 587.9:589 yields 2.62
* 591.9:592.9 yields 2.60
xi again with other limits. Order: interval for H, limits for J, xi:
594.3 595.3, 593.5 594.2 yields -0.10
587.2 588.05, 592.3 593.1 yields -0.07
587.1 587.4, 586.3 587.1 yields 0.01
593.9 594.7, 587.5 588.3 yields 0.02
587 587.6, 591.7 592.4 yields 0.01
